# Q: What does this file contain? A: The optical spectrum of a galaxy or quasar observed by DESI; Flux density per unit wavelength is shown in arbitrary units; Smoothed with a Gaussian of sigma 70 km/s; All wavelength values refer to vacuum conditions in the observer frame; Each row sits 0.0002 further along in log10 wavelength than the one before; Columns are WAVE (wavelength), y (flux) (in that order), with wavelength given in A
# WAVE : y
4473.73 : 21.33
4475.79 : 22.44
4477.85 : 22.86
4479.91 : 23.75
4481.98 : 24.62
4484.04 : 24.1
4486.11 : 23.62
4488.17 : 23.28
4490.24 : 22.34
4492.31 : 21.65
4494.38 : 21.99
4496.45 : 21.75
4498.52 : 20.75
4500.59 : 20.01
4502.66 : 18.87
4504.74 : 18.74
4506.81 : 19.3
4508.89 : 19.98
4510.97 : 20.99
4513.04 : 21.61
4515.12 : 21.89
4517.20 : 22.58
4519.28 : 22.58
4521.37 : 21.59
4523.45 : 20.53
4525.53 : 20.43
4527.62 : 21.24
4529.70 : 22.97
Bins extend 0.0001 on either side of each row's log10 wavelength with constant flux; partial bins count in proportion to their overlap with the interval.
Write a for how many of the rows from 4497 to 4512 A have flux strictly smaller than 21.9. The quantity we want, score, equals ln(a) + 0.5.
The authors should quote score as 2.4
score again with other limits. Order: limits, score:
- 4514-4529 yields 2.1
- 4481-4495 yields 0.5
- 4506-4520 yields 2.1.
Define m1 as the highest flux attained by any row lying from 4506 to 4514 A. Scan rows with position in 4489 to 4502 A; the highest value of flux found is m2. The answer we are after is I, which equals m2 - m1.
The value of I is 0.7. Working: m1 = 21.61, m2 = 22.34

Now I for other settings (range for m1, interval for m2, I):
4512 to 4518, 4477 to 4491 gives 2.0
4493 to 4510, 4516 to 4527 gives 0.6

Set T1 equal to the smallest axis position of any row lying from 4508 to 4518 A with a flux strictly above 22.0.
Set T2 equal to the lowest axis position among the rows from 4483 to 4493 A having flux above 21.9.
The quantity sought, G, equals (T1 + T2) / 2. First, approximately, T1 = 4517.20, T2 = 4484.04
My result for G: 4500.6 A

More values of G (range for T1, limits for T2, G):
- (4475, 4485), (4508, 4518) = 4496.5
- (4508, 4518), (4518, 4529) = 4518.2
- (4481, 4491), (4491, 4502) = 4488.2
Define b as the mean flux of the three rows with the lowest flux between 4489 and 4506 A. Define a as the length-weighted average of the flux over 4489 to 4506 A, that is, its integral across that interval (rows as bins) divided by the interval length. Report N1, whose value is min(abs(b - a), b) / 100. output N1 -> 0.0157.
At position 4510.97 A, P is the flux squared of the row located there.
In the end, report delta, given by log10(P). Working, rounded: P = 441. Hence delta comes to 2.64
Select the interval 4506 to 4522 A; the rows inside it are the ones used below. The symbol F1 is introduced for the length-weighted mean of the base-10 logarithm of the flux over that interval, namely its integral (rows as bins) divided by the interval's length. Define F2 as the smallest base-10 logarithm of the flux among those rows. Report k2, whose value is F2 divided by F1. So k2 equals 0.968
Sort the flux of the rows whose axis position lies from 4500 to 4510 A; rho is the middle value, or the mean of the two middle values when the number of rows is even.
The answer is 19.3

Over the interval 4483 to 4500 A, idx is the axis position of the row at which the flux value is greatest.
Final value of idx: 4484.04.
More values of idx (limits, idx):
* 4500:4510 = 4500.59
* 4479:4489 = 4481.98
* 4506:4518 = 4517.20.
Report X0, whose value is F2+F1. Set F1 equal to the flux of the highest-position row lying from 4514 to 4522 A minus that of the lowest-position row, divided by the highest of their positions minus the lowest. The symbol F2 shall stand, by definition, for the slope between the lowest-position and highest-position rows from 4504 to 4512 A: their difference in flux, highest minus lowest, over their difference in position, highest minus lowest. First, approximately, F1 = 0.0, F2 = 0.36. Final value 0.31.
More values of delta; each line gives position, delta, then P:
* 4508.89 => 2.60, 399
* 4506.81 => 2.57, 372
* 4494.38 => 2.68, 484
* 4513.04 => 2.67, 467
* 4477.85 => 2.72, 523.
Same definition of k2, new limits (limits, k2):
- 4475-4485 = 0.984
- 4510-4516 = 0.991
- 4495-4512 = 0.977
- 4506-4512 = 0.988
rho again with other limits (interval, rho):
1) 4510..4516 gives 21.6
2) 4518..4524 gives 21.6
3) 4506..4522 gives 21.6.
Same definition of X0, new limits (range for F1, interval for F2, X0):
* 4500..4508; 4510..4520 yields 0.08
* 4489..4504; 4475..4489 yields -0.21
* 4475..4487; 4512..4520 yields 0.27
